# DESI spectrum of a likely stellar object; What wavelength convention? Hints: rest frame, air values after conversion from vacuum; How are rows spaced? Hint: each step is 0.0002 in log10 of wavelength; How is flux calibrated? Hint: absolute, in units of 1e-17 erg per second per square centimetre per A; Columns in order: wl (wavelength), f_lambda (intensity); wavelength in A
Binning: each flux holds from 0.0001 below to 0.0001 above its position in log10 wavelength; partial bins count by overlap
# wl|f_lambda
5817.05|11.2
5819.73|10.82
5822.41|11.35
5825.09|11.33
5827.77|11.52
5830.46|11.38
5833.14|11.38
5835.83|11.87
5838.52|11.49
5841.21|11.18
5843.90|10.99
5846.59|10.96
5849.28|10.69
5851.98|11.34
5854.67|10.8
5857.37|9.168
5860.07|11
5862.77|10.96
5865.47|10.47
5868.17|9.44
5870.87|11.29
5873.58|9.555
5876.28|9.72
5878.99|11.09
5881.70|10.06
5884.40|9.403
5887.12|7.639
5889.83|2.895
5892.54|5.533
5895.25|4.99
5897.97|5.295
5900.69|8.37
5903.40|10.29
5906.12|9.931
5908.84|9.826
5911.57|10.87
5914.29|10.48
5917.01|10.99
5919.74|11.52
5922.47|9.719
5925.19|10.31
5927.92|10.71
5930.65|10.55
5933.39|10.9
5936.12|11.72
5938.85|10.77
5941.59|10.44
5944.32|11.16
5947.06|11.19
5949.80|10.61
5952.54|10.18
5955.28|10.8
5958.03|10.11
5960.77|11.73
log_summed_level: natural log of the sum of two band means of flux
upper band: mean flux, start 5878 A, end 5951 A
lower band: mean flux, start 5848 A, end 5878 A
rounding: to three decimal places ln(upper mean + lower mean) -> 2.992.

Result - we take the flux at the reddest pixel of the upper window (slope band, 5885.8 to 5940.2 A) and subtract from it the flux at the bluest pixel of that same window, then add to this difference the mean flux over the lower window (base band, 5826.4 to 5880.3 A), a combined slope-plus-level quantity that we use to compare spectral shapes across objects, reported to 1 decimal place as 13.9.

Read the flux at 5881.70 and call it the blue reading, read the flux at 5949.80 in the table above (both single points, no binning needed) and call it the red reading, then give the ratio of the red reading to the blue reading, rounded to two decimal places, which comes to 1.05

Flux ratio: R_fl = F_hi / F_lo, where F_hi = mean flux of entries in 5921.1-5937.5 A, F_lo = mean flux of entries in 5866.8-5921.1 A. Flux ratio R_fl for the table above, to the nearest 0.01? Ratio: 1.19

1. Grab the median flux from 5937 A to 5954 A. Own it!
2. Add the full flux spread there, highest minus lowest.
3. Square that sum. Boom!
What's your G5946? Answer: 137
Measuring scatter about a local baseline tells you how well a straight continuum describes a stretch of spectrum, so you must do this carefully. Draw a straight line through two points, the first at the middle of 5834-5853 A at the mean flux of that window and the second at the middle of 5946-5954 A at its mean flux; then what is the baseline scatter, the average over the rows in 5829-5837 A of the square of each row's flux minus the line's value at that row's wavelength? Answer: 0.13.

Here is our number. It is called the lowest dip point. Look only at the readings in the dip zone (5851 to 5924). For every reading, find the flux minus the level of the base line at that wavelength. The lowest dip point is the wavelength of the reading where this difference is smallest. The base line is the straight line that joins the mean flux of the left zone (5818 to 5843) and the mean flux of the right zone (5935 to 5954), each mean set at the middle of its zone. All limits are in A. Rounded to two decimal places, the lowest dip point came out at 5889.83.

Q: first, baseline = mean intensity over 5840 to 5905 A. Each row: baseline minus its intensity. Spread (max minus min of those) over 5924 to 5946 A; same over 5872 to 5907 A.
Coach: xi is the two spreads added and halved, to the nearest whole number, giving 5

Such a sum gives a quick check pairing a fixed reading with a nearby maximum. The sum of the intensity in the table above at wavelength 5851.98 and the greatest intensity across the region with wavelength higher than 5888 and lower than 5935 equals 22.9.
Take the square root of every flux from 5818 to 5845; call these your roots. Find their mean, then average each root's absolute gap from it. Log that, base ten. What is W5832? -1.5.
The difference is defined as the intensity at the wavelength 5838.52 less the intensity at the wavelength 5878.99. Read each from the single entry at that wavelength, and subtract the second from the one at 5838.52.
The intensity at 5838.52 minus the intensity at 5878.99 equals 0.4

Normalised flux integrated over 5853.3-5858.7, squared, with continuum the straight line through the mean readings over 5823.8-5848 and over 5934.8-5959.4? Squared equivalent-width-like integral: 23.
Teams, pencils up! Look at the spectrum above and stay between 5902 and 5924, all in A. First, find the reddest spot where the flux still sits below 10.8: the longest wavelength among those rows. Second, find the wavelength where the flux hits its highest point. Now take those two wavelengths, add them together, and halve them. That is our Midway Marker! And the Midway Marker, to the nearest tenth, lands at 5921.1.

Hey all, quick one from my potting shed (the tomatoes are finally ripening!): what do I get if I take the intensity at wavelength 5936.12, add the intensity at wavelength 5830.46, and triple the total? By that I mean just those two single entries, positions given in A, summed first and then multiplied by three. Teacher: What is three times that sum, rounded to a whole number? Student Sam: 69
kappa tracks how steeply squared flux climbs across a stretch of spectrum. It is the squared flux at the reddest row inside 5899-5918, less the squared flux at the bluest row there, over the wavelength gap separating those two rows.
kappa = 3.1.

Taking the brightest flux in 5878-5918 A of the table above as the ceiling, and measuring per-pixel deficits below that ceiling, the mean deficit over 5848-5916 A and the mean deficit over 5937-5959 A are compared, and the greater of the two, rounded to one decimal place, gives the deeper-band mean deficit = 1.8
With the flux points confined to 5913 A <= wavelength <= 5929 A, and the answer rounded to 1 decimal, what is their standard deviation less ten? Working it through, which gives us -9.4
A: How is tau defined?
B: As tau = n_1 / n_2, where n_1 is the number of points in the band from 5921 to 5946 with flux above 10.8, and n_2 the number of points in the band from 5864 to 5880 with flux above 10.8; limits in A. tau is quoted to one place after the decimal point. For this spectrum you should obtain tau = 1.5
